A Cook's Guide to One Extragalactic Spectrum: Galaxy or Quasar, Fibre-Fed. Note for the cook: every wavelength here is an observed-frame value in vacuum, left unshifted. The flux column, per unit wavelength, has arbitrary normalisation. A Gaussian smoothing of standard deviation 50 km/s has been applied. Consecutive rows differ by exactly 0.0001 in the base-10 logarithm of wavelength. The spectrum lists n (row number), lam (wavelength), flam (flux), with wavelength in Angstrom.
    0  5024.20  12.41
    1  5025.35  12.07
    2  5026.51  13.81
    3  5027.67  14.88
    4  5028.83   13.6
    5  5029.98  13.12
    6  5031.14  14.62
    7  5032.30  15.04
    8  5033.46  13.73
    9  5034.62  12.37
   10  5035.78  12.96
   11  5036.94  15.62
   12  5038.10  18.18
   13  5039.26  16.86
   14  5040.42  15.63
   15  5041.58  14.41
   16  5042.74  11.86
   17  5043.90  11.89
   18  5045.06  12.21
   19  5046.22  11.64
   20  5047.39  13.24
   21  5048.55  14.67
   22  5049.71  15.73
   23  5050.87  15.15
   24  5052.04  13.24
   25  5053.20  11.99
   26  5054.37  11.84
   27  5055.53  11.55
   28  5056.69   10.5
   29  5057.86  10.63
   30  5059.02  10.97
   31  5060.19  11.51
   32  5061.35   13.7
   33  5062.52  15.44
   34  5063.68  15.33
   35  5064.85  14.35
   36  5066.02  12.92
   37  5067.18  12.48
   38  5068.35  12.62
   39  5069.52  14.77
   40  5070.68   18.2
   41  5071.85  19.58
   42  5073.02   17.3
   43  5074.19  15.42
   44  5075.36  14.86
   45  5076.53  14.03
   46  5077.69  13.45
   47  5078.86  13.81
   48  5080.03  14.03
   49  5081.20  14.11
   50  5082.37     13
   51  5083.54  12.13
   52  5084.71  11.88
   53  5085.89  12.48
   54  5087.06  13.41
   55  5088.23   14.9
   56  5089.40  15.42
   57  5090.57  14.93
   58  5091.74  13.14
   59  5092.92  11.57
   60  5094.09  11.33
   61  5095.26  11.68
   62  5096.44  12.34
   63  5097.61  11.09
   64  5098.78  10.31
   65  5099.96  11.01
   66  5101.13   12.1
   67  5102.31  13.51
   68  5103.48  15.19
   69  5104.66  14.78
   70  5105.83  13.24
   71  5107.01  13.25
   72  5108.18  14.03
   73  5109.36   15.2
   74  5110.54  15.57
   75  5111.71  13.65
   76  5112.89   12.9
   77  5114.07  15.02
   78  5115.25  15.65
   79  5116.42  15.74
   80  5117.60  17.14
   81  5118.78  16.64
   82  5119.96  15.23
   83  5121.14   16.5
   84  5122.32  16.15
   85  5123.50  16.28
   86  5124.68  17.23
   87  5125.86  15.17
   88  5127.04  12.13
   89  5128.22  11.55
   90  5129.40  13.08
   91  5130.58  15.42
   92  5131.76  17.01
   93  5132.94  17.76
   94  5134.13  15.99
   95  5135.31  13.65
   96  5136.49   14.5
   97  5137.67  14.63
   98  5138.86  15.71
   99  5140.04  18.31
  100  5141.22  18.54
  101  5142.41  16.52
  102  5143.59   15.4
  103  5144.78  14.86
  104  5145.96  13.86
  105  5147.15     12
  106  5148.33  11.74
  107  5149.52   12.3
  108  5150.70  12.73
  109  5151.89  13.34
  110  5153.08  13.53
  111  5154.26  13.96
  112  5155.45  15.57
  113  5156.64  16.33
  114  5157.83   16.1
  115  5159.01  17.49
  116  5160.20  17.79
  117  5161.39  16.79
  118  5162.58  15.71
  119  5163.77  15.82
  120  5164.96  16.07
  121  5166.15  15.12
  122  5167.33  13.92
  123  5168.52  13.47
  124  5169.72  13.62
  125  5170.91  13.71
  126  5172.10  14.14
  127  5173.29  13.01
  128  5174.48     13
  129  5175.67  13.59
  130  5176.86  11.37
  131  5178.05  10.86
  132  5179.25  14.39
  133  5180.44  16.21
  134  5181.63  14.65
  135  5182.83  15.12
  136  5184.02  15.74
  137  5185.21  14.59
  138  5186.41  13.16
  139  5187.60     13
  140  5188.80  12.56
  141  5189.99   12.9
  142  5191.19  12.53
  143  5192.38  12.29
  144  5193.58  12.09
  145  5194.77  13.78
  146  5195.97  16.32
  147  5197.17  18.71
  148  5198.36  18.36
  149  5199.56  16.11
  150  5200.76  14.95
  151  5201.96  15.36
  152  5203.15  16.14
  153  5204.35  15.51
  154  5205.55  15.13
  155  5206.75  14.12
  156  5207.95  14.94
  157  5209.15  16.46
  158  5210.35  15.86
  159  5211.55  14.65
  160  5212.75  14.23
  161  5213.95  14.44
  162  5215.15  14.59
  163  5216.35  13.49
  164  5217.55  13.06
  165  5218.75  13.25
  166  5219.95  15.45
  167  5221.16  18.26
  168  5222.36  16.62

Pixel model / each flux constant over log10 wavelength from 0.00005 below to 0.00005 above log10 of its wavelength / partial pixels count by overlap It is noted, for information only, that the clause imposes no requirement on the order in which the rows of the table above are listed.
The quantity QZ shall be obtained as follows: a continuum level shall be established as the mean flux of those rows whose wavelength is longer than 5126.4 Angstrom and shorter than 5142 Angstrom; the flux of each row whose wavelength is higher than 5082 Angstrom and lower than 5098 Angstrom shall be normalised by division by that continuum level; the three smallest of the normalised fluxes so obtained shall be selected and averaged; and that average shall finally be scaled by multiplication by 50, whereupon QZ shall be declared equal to 37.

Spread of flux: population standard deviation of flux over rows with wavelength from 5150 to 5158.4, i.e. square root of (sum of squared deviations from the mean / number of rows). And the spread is 1.4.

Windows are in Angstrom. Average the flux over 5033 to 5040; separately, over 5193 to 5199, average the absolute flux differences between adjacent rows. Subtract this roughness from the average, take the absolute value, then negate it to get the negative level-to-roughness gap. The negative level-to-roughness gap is -13.2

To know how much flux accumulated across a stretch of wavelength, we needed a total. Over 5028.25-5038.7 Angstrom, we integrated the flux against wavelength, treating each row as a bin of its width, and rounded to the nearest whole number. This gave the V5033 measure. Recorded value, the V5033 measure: 150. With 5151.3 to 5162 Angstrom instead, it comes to 167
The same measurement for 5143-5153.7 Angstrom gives 142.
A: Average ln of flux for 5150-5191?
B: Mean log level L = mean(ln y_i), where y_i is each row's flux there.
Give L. 2.66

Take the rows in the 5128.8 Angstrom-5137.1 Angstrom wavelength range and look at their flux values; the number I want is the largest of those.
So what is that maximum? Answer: 17.76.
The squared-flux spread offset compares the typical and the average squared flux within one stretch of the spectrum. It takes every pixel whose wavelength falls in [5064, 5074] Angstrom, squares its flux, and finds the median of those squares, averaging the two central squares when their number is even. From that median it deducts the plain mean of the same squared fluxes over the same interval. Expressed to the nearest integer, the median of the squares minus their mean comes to -28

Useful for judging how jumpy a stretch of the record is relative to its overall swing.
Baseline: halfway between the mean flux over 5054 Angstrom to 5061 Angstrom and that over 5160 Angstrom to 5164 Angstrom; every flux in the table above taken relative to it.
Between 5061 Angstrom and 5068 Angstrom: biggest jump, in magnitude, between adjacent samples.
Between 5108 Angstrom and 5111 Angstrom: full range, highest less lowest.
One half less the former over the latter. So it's -0.63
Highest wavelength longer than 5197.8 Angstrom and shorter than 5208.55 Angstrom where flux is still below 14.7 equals 5206.75 Angstrom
